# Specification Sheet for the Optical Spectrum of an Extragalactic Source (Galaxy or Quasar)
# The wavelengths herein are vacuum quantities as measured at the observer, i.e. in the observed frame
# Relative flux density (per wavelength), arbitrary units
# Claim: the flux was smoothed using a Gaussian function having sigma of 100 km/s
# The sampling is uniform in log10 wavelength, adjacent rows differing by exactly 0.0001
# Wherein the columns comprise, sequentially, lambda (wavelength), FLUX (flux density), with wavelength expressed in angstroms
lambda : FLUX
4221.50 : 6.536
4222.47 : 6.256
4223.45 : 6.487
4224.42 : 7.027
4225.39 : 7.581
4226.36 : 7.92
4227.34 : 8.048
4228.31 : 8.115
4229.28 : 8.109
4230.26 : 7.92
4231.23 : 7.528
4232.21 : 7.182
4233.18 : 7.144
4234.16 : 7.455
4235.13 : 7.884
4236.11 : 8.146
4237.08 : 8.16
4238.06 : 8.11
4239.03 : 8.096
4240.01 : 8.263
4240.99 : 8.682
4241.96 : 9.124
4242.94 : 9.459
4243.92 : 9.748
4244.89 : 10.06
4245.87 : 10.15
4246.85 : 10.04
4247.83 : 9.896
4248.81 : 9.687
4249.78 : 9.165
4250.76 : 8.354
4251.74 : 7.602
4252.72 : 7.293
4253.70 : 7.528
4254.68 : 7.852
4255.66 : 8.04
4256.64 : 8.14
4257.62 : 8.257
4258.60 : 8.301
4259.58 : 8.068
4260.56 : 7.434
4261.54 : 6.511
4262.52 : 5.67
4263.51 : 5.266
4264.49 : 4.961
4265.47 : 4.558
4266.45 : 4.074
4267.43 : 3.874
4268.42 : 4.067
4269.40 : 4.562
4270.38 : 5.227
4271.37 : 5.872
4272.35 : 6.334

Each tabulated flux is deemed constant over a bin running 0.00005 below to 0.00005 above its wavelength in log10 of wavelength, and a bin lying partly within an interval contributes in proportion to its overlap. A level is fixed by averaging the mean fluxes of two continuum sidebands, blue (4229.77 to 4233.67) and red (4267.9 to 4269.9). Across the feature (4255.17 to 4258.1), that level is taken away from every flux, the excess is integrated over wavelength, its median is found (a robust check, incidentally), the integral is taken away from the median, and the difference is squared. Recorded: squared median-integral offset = 19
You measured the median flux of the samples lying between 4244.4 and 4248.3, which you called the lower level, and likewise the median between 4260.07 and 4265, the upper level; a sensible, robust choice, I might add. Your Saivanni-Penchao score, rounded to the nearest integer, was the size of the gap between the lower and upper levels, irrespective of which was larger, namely 4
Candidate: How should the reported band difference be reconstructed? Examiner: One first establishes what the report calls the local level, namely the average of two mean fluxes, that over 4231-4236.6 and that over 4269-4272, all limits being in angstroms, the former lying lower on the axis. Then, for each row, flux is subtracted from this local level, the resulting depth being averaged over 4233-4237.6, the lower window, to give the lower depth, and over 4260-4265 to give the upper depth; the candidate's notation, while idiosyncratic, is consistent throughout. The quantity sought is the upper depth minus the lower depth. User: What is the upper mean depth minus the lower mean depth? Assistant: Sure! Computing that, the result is 1.8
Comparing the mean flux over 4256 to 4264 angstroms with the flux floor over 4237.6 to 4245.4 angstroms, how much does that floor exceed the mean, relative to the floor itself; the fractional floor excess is 0.11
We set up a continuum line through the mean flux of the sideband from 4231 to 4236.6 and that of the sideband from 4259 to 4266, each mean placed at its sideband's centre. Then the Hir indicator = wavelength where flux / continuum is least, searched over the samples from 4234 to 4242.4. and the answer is 4234.16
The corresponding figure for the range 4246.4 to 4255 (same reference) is 4252.72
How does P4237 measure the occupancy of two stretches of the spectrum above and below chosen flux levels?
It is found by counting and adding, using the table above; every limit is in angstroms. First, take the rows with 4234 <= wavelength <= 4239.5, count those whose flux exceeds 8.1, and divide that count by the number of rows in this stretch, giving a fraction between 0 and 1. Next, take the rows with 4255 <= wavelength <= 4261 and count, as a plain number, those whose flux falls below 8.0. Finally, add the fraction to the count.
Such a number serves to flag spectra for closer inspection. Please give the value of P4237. 1.5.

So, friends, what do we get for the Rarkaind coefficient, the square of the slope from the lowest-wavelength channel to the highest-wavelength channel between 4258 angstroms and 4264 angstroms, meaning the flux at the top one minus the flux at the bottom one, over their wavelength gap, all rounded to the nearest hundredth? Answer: 0.38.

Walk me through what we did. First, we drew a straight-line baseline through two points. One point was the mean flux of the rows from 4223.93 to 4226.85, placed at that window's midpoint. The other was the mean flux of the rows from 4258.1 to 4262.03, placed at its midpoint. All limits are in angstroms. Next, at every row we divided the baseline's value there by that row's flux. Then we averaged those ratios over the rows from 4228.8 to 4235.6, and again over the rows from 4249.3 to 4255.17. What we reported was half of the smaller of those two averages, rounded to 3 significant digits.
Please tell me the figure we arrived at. 0.478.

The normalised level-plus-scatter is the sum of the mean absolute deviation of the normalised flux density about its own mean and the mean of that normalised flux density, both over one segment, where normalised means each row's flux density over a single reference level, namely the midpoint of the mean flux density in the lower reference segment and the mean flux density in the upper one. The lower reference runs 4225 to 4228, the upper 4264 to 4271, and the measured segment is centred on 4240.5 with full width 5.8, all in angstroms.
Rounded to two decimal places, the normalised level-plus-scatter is 1.47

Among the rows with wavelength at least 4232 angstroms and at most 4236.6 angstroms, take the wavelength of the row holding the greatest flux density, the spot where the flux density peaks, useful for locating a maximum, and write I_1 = 4236.11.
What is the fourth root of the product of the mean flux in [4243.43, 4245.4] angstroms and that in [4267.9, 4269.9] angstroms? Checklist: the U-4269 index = 2.56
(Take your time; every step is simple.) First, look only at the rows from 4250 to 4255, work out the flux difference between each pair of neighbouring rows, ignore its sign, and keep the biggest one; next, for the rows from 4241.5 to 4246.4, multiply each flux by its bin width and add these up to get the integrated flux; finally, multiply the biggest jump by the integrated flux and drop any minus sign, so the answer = 36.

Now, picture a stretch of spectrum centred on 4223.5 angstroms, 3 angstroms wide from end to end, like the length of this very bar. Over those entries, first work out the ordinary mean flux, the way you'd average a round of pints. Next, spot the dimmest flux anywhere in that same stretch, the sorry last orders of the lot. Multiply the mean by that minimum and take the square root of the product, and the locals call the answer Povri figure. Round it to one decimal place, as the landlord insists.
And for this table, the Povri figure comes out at 6.4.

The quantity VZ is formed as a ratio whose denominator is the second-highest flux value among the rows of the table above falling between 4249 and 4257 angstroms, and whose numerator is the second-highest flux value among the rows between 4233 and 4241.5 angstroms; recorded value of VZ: 1.0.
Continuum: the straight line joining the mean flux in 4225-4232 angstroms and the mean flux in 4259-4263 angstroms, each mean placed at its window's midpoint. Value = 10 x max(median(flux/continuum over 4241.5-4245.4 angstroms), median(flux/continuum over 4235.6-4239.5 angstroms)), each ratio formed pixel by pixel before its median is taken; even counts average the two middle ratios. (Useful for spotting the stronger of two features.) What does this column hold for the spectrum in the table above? 12.9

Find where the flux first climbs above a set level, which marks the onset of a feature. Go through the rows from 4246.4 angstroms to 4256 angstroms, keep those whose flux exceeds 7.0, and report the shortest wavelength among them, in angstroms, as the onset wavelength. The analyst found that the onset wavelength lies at 4246.85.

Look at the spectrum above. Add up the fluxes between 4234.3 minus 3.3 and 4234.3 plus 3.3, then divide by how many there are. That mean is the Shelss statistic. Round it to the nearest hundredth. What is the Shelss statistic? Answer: 7.64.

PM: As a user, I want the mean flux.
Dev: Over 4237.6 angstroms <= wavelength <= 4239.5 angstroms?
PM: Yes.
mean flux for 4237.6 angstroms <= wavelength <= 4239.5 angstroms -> 8.1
